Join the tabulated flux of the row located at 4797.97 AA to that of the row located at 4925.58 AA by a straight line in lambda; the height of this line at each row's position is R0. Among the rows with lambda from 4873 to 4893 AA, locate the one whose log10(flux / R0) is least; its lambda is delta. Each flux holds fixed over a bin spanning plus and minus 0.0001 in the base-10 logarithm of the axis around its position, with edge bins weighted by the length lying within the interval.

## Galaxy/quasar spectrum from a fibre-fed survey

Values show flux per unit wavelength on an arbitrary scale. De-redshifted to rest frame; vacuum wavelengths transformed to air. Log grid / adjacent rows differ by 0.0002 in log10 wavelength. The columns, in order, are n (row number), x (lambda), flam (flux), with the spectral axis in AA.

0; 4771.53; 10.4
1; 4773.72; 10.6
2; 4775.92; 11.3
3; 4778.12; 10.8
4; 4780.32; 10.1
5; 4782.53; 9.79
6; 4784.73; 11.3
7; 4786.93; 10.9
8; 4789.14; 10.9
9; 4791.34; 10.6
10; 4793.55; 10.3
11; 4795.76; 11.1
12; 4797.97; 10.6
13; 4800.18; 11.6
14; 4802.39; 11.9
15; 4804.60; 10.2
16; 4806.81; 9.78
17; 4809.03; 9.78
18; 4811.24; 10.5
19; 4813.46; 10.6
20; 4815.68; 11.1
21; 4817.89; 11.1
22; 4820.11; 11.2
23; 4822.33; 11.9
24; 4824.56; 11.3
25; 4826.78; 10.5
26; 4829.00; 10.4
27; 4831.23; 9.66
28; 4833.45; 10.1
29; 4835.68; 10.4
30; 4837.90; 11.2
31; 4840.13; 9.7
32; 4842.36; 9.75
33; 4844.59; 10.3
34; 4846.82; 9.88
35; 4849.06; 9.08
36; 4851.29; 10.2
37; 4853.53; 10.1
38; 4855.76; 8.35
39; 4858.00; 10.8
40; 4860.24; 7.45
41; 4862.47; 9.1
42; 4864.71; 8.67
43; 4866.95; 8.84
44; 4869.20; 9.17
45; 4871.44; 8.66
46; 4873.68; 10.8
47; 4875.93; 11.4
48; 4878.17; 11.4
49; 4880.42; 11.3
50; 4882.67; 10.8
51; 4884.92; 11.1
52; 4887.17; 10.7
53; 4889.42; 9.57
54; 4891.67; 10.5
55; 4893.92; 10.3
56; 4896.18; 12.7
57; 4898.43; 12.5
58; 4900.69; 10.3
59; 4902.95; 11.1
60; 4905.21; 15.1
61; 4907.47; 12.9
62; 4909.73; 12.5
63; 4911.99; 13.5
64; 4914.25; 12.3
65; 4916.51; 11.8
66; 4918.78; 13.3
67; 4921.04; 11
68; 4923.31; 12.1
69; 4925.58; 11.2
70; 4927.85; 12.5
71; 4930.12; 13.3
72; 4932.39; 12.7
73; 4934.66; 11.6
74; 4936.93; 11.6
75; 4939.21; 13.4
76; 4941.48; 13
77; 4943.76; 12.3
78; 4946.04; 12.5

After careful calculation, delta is 4889.42 AA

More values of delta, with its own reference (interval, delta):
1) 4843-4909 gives 4860.24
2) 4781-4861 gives 4860.24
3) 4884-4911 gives 4889.42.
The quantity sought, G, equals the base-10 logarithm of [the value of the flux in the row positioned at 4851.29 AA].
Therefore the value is 1.01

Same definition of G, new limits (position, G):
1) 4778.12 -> 1.03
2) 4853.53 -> 1.00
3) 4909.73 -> 1.10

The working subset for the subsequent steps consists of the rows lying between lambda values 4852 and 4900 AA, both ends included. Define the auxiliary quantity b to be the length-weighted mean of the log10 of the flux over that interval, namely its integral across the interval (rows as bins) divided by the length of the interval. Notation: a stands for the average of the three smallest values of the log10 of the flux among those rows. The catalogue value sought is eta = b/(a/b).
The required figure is 1.11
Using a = 0.91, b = 1.00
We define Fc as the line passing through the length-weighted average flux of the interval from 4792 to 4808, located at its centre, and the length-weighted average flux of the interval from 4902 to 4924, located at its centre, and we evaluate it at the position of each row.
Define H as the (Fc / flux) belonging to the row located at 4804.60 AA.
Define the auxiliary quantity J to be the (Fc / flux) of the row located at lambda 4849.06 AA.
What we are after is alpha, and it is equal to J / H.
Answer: 1.20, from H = 1.06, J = 1.27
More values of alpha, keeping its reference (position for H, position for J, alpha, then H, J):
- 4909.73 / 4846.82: 1.16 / 1.00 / 1.17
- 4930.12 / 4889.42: 1.32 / 0.97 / 1.28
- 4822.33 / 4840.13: 1.26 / 0.94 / 1.18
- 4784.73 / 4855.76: 1.50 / 0.93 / 1.40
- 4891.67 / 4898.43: 0.85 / 1.17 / 0.99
